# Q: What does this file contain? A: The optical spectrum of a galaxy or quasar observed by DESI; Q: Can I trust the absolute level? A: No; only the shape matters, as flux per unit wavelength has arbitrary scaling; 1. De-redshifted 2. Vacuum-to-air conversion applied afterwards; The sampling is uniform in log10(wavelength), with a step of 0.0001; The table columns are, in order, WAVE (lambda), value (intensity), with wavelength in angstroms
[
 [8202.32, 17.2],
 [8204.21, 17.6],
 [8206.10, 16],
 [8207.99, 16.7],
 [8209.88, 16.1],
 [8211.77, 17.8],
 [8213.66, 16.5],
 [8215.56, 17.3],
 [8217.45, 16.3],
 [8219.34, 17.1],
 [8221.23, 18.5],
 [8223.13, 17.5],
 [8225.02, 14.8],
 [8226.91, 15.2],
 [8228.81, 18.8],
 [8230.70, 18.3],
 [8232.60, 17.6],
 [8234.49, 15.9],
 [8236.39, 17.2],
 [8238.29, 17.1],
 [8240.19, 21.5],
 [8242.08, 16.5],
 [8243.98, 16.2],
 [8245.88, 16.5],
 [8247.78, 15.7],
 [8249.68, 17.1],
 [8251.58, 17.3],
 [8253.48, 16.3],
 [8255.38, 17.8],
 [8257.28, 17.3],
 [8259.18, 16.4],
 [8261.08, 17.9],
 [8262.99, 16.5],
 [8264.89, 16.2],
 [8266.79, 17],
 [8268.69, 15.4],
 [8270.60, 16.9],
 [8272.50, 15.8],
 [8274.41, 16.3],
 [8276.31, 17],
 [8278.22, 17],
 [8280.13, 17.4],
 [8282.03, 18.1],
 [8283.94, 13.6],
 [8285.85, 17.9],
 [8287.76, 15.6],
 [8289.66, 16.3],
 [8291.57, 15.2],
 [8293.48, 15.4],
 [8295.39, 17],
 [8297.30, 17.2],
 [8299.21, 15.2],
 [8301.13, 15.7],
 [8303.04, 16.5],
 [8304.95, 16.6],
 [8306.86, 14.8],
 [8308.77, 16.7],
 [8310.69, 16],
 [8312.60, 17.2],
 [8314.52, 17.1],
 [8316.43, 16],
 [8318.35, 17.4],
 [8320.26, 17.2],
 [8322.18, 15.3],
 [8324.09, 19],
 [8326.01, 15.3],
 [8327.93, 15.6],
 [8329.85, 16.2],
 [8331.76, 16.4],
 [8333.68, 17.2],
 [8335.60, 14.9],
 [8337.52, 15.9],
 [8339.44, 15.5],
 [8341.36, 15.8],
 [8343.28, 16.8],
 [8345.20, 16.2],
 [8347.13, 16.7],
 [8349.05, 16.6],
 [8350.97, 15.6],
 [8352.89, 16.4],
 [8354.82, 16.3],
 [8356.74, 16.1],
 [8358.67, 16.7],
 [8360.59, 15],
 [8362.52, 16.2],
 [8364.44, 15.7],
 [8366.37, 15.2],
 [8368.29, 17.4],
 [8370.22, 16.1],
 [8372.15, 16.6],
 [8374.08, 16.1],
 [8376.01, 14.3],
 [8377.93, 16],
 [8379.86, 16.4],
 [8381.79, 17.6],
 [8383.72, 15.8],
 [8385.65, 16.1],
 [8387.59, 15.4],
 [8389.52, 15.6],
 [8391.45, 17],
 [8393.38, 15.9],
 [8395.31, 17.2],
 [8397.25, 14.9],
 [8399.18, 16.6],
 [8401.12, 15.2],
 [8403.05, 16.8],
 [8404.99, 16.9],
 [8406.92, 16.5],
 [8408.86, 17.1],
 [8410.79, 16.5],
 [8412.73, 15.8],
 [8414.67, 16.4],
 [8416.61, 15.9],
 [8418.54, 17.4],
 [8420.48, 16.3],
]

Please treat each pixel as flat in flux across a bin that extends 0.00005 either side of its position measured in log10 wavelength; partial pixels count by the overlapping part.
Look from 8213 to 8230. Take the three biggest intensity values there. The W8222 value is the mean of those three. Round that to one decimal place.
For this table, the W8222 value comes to 18.3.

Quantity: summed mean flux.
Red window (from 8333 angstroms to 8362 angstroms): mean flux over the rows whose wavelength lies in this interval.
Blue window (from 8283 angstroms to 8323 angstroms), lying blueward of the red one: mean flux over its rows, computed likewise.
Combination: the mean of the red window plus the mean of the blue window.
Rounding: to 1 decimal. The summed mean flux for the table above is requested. 32.3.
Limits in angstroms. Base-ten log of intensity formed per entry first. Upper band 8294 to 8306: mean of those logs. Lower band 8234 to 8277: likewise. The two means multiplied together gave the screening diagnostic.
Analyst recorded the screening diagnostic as 1.49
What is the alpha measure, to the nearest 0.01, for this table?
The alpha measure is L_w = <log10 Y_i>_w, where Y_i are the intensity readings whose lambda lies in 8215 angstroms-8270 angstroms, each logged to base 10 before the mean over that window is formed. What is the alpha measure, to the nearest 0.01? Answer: 1.23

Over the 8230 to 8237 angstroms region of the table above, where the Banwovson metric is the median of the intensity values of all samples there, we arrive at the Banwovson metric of 17.4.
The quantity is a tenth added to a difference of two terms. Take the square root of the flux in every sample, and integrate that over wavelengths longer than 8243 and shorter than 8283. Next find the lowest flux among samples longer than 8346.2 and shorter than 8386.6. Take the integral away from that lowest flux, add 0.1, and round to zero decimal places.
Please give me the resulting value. -149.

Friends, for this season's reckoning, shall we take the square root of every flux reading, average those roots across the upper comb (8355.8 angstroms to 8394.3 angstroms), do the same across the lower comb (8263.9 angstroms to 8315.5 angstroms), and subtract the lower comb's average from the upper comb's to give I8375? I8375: -0.034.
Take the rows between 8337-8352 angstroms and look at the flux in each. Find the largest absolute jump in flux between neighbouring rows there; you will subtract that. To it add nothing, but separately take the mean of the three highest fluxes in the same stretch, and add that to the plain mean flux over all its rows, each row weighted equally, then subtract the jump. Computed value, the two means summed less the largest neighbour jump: 31.8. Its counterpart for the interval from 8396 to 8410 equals 31.5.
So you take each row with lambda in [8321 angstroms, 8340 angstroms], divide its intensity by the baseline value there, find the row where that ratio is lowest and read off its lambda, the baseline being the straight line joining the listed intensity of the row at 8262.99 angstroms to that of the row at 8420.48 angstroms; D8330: 8335.60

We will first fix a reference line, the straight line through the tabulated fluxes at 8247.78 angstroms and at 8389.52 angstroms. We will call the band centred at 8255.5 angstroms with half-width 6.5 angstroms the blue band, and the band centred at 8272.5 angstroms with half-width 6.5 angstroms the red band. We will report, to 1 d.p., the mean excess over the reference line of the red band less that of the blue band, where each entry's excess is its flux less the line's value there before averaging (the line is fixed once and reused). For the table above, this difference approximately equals -0.7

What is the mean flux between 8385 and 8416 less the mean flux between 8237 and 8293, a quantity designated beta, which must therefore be -0.51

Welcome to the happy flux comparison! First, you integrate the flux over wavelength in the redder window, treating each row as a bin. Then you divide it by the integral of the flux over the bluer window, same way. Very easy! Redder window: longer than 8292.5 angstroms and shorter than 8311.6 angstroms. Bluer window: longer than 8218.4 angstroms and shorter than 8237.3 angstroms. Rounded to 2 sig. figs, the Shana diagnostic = 0.95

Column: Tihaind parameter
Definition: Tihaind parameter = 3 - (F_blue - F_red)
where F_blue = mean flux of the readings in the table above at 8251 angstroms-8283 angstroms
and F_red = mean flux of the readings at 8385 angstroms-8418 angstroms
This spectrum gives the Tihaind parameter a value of 2.4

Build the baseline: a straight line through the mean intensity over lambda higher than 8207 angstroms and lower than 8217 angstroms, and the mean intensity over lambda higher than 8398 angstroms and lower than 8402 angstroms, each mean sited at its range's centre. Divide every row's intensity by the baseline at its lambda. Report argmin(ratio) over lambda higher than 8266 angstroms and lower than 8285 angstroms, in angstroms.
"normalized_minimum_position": 8283.94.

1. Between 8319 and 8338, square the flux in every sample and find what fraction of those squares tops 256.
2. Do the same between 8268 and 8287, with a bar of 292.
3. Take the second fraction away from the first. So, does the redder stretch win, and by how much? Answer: 0.20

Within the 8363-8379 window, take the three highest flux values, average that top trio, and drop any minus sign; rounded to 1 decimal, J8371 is 16.7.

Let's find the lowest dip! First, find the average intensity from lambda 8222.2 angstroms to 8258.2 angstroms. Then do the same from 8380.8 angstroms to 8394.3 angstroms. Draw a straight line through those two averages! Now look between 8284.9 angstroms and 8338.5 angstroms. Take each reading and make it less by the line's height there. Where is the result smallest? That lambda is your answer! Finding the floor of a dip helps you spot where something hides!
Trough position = 8306.86 angstroms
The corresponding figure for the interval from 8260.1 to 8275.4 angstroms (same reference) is 8268.69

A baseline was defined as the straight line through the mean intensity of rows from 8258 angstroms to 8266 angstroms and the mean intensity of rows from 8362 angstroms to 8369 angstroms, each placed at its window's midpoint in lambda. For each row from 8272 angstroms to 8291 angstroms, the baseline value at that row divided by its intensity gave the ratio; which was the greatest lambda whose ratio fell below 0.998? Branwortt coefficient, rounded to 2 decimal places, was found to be 8285.85 angstroms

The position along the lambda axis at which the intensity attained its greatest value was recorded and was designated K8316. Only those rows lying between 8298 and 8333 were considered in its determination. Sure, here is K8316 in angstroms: 8324.09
